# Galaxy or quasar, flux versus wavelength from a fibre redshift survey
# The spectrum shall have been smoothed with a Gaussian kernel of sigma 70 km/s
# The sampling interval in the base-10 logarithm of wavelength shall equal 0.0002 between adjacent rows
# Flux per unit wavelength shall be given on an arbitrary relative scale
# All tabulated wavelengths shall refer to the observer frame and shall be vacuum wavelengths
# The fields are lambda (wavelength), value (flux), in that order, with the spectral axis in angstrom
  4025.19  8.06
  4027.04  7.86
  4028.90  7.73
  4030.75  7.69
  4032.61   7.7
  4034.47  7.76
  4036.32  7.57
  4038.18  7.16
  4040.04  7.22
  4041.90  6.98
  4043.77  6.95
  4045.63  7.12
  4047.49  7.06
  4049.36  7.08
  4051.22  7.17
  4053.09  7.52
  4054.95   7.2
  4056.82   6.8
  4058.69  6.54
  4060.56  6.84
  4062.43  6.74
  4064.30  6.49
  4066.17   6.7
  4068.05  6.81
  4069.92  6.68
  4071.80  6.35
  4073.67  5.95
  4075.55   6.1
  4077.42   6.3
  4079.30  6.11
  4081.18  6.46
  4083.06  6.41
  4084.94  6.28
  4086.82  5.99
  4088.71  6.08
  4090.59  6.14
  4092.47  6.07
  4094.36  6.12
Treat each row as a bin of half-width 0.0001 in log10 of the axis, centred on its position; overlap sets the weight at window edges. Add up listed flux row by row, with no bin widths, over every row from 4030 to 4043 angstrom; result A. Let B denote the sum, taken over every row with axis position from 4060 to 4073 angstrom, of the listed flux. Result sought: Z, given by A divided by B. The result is 1.12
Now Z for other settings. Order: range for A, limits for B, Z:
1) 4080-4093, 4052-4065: 0.90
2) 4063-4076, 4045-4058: 0.90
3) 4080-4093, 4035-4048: 0.87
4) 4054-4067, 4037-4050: 0.95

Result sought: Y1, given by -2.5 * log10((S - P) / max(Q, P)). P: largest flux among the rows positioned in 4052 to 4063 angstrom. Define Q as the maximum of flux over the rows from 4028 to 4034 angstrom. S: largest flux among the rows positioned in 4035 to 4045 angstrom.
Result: 5.47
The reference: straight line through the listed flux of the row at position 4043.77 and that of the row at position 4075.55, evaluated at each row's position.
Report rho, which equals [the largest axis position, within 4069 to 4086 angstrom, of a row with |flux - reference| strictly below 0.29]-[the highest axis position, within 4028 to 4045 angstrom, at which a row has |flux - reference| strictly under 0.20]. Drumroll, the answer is 35.5 angstrom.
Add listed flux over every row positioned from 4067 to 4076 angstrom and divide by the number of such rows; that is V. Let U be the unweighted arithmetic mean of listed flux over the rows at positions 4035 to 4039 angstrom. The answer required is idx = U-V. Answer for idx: 1.0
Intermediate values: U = 7.4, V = 6.38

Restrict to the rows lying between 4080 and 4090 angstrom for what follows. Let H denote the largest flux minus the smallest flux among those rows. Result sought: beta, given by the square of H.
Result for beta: 0.22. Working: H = 0.47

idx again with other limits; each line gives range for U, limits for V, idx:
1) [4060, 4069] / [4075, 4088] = 0.5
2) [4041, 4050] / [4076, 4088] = 0.8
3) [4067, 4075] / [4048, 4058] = -0.7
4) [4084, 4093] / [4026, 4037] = -1.6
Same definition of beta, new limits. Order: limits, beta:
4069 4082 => 0.53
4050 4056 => 0.12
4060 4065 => 0.12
